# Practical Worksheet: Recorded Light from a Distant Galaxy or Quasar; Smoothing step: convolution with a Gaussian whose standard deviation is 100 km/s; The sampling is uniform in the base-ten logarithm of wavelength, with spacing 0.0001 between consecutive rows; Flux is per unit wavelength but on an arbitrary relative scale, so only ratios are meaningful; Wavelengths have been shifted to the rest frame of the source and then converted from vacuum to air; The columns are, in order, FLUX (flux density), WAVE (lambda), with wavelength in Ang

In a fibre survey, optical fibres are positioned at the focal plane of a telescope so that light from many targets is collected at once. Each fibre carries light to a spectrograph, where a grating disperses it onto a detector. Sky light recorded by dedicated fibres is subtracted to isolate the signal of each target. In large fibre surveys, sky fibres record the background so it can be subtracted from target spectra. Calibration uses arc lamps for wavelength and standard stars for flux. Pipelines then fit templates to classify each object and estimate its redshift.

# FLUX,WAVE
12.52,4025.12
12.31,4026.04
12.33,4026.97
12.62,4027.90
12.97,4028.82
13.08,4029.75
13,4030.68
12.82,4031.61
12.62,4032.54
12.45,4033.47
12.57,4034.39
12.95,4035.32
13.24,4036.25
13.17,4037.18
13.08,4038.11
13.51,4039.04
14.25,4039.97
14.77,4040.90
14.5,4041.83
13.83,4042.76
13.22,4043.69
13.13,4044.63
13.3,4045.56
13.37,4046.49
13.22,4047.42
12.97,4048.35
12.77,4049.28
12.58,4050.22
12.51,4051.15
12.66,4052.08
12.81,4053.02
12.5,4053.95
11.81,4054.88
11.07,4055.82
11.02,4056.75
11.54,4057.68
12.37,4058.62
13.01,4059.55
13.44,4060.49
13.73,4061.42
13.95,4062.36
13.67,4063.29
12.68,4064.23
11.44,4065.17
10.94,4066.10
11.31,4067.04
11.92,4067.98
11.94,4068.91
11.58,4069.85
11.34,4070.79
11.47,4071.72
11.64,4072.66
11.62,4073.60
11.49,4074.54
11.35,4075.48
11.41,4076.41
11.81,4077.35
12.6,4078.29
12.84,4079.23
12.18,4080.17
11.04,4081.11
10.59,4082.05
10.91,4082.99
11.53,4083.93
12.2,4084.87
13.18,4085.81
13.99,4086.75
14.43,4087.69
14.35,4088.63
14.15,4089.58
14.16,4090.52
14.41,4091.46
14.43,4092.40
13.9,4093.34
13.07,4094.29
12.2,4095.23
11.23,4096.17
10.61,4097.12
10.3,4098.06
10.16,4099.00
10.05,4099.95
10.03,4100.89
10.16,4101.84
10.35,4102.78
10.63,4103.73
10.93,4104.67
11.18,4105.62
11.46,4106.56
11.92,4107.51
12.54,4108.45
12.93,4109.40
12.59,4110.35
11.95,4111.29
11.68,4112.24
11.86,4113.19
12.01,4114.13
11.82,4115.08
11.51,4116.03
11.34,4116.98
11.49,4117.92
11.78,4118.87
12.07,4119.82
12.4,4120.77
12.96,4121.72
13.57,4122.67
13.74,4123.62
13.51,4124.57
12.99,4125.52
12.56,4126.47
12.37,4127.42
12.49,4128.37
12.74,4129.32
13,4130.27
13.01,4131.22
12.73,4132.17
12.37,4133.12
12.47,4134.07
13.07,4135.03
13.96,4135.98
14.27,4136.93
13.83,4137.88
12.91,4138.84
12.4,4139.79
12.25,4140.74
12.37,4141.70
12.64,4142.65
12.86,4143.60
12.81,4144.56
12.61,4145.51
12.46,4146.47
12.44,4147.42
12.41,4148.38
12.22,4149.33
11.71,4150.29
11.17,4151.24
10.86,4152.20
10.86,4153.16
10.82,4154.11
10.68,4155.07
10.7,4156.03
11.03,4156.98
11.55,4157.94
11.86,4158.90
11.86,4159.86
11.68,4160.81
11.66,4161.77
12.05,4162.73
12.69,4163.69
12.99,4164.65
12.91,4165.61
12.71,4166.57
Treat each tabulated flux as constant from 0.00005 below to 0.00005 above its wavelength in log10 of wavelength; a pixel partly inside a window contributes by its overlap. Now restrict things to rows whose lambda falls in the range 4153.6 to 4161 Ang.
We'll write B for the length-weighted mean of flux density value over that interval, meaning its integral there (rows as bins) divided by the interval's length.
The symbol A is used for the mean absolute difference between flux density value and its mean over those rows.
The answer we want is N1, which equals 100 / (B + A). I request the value 8.52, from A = 0.5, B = 11.3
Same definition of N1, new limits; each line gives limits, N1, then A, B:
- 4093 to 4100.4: 7.94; 1.2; 11.4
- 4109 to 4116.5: 8.07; 0.4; 12.0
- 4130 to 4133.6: 7.68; 0.2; 12.8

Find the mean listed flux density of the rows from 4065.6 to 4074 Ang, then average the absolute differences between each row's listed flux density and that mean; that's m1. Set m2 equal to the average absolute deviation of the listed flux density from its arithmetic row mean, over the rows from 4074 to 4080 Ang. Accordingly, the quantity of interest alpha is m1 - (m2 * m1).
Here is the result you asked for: 0.11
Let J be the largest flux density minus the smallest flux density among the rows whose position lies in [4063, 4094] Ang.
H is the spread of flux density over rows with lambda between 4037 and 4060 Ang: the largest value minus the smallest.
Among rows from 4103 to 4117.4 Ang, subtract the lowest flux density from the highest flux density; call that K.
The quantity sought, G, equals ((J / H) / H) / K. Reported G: 0.12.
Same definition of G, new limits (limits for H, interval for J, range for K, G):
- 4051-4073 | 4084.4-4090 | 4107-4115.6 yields 0.20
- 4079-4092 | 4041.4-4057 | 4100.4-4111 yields 0.08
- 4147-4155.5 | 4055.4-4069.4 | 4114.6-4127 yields 0.40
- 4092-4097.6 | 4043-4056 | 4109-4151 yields 0.05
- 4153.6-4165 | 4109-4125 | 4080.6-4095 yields 0.12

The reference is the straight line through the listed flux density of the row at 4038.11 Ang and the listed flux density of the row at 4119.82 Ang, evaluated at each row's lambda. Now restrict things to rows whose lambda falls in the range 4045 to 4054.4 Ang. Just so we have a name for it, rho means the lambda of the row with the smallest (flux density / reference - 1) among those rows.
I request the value 4051.15 Ang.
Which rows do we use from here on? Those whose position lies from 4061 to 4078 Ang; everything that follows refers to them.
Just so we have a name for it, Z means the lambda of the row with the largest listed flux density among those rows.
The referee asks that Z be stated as 4062.36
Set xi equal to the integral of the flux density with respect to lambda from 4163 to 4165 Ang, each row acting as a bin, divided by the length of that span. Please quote 12.7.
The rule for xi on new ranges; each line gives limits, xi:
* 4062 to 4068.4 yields 12.2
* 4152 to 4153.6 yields 10.8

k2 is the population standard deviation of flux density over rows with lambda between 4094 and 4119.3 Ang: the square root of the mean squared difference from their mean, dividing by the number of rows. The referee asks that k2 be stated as 0.87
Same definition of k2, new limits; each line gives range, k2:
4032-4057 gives 0.84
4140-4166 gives 0.74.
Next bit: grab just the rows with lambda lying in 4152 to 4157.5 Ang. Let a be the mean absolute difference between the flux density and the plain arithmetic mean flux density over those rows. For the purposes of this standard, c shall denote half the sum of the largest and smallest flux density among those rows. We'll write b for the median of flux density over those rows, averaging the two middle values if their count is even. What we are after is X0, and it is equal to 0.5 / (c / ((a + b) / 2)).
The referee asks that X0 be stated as 0.252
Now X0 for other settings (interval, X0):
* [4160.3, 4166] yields 0.262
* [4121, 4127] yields 0.259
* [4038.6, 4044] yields 0.260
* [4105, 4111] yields 0.266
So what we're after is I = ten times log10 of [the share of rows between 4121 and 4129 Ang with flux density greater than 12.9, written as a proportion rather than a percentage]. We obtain -2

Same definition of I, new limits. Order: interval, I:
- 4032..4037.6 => -3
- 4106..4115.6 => -10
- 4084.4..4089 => -1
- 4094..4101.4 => -9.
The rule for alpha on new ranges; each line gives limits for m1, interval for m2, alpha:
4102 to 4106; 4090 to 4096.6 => 0.00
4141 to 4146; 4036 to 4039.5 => 0.12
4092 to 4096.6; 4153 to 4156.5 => 0.93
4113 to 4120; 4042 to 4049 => 0.18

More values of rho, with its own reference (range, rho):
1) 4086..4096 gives 4095.23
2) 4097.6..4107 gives 4100.89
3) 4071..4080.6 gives 4075.48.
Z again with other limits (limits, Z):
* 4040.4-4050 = 4040.90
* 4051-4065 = 4062.36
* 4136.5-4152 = 4136.93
